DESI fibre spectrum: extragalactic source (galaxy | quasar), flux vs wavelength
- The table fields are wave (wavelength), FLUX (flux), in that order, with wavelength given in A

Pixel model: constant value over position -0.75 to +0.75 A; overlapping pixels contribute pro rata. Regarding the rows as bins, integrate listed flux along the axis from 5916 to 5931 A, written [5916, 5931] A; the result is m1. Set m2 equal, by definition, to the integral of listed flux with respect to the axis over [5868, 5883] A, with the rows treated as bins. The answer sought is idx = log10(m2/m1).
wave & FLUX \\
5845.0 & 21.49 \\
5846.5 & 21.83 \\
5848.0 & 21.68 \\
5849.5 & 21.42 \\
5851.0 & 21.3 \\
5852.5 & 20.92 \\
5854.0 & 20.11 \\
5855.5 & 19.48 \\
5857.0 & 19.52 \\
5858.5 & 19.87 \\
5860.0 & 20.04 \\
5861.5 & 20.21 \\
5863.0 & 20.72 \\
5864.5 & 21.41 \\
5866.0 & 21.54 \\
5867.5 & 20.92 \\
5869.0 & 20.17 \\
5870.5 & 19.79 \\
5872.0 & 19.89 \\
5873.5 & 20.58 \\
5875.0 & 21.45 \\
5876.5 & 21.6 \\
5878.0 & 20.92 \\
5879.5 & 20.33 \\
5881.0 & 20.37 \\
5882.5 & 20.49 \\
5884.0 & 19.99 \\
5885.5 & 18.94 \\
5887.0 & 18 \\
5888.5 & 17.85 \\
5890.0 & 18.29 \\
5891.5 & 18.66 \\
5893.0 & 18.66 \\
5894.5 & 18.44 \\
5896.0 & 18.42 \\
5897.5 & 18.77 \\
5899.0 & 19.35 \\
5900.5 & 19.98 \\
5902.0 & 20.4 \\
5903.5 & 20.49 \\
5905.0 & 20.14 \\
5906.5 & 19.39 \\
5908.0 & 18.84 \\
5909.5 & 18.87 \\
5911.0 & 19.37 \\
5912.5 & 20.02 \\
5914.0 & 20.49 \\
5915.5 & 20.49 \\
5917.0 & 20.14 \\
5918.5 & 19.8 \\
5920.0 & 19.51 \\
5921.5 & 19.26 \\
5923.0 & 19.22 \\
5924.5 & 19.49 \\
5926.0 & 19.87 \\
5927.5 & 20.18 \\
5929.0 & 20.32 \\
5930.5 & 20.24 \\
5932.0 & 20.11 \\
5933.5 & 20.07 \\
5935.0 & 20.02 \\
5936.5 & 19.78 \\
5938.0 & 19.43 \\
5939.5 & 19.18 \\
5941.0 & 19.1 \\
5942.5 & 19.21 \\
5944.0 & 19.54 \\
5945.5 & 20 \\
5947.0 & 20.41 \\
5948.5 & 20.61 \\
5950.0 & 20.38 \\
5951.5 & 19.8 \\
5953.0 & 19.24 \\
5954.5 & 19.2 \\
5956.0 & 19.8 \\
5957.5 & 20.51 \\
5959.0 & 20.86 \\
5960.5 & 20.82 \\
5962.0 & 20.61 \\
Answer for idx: 0.02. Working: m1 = 297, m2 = 308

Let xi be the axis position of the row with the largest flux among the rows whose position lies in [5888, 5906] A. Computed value 5903.5 A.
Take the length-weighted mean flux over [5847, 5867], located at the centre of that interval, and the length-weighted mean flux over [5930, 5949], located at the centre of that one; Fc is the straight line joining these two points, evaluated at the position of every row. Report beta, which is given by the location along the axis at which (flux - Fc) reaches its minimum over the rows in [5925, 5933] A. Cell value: 5926.0 A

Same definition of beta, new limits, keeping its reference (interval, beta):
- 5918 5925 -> 5923.0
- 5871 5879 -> 5872.0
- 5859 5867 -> 5860.0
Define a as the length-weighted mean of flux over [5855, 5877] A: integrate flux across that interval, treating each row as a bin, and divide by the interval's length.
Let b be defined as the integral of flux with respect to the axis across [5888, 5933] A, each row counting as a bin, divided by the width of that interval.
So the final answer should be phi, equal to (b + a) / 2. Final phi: 20.0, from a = 20.5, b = 19.5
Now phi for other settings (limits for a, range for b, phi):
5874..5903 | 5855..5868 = 20.0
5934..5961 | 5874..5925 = 19.7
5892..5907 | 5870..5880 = 20.0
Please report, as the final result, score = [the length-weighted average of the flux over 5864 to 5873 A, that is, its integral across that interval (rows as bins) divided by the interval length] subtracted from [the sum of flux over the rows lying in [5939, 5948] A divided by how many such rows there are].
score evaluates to -1.0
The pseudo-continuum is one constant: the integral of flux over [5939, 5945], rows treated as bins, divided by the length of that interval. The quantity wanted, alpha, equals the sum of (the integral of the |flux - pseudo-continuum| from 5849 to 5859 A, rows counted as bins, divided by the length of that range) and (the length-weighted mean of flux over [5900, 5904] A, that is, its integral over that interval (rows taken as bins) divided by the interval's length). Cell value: 21.4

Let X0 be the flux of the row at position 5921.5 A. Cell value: 19.26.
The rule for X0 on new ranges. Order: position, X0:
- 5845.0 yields 21.49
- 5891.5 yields 18.66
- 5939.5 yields 19.18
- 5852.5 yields 20.92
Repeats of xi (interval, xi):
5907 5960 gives 5959.0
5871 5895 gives 5876.5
